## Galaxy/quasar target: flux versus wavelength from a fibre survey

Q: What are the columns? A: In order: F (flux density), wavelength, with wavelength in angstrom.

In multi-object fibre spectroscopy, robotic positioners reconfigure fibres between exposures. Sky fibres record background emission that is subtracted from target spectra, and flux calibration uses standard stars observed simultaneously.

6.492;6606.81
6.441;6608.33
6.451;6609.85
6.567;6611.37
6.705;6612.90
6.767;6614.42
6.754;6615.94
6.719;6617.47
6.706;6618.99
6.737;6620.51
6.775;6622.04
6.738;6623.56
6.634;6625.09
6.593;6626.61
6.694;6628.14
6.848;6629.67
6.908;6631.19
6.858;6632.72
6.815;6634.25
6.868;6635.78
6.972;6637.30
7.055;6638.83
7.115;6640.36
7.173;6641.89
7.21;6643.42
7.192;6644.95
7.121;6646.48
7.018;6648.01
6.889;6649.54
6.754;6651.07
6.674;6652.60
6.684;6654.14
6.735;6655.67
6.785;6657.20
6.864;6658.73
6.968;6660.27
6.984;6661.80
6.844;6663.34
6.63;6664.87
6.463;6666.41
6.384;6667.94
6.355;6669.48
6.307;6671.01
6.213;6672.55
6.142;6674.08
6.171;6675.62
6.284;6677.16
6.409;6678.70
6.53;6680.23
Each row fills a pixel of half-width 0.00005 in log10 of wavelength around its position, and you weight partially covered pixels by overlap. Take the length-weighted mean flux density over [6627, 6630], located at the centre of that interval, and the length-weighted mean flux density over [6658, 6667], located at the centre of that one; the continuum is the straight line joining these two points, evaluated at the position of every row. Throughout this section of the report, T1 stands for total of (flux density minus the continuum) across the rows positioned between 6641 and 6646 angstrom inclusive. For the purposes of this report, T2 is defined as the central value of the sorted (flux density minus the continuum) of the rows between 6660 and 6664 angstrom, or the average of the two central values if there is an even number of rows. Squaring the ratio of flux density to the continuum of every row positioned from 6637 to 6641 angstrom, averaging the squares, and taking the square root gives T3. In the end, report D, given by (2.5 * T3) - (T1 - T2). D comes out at 1.5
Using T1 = 1.32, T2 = 0.18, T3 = 1.05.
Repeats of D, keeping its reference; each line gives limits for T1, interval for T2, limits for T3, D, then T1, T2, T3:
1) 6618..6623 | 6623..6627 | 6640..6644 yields 2.5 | 0.11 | -0.08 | 1.06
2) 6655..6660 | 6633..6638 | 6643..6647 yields 2.7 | 0.04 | 0.13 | 1.06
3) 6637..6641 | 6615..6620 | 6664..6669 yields 1.5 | 0.92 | 0.02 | 0.95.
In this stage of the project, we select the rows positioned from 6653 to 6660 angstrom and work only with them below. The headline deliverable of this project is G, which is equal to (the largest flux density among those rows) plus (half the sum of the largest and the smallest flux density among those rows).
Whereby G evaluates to 13.6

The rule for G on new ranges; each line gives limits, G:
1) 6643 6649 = 14.3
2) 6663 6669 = 13.5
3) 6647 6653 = 13.9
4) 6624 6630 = 13.6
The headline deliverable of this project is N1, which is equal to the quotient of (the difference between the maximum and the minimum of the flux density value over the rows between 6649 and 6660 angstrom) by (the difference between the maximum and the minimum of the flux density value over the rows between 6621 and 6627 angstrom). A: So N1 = 1.2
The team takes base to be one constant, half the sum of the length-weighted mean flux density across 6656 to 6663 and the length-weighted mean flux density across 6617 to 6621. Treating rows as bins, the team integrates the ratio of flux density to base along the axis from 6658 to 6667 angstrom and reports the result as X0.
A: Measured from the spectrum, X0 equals 9.0 angstrom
